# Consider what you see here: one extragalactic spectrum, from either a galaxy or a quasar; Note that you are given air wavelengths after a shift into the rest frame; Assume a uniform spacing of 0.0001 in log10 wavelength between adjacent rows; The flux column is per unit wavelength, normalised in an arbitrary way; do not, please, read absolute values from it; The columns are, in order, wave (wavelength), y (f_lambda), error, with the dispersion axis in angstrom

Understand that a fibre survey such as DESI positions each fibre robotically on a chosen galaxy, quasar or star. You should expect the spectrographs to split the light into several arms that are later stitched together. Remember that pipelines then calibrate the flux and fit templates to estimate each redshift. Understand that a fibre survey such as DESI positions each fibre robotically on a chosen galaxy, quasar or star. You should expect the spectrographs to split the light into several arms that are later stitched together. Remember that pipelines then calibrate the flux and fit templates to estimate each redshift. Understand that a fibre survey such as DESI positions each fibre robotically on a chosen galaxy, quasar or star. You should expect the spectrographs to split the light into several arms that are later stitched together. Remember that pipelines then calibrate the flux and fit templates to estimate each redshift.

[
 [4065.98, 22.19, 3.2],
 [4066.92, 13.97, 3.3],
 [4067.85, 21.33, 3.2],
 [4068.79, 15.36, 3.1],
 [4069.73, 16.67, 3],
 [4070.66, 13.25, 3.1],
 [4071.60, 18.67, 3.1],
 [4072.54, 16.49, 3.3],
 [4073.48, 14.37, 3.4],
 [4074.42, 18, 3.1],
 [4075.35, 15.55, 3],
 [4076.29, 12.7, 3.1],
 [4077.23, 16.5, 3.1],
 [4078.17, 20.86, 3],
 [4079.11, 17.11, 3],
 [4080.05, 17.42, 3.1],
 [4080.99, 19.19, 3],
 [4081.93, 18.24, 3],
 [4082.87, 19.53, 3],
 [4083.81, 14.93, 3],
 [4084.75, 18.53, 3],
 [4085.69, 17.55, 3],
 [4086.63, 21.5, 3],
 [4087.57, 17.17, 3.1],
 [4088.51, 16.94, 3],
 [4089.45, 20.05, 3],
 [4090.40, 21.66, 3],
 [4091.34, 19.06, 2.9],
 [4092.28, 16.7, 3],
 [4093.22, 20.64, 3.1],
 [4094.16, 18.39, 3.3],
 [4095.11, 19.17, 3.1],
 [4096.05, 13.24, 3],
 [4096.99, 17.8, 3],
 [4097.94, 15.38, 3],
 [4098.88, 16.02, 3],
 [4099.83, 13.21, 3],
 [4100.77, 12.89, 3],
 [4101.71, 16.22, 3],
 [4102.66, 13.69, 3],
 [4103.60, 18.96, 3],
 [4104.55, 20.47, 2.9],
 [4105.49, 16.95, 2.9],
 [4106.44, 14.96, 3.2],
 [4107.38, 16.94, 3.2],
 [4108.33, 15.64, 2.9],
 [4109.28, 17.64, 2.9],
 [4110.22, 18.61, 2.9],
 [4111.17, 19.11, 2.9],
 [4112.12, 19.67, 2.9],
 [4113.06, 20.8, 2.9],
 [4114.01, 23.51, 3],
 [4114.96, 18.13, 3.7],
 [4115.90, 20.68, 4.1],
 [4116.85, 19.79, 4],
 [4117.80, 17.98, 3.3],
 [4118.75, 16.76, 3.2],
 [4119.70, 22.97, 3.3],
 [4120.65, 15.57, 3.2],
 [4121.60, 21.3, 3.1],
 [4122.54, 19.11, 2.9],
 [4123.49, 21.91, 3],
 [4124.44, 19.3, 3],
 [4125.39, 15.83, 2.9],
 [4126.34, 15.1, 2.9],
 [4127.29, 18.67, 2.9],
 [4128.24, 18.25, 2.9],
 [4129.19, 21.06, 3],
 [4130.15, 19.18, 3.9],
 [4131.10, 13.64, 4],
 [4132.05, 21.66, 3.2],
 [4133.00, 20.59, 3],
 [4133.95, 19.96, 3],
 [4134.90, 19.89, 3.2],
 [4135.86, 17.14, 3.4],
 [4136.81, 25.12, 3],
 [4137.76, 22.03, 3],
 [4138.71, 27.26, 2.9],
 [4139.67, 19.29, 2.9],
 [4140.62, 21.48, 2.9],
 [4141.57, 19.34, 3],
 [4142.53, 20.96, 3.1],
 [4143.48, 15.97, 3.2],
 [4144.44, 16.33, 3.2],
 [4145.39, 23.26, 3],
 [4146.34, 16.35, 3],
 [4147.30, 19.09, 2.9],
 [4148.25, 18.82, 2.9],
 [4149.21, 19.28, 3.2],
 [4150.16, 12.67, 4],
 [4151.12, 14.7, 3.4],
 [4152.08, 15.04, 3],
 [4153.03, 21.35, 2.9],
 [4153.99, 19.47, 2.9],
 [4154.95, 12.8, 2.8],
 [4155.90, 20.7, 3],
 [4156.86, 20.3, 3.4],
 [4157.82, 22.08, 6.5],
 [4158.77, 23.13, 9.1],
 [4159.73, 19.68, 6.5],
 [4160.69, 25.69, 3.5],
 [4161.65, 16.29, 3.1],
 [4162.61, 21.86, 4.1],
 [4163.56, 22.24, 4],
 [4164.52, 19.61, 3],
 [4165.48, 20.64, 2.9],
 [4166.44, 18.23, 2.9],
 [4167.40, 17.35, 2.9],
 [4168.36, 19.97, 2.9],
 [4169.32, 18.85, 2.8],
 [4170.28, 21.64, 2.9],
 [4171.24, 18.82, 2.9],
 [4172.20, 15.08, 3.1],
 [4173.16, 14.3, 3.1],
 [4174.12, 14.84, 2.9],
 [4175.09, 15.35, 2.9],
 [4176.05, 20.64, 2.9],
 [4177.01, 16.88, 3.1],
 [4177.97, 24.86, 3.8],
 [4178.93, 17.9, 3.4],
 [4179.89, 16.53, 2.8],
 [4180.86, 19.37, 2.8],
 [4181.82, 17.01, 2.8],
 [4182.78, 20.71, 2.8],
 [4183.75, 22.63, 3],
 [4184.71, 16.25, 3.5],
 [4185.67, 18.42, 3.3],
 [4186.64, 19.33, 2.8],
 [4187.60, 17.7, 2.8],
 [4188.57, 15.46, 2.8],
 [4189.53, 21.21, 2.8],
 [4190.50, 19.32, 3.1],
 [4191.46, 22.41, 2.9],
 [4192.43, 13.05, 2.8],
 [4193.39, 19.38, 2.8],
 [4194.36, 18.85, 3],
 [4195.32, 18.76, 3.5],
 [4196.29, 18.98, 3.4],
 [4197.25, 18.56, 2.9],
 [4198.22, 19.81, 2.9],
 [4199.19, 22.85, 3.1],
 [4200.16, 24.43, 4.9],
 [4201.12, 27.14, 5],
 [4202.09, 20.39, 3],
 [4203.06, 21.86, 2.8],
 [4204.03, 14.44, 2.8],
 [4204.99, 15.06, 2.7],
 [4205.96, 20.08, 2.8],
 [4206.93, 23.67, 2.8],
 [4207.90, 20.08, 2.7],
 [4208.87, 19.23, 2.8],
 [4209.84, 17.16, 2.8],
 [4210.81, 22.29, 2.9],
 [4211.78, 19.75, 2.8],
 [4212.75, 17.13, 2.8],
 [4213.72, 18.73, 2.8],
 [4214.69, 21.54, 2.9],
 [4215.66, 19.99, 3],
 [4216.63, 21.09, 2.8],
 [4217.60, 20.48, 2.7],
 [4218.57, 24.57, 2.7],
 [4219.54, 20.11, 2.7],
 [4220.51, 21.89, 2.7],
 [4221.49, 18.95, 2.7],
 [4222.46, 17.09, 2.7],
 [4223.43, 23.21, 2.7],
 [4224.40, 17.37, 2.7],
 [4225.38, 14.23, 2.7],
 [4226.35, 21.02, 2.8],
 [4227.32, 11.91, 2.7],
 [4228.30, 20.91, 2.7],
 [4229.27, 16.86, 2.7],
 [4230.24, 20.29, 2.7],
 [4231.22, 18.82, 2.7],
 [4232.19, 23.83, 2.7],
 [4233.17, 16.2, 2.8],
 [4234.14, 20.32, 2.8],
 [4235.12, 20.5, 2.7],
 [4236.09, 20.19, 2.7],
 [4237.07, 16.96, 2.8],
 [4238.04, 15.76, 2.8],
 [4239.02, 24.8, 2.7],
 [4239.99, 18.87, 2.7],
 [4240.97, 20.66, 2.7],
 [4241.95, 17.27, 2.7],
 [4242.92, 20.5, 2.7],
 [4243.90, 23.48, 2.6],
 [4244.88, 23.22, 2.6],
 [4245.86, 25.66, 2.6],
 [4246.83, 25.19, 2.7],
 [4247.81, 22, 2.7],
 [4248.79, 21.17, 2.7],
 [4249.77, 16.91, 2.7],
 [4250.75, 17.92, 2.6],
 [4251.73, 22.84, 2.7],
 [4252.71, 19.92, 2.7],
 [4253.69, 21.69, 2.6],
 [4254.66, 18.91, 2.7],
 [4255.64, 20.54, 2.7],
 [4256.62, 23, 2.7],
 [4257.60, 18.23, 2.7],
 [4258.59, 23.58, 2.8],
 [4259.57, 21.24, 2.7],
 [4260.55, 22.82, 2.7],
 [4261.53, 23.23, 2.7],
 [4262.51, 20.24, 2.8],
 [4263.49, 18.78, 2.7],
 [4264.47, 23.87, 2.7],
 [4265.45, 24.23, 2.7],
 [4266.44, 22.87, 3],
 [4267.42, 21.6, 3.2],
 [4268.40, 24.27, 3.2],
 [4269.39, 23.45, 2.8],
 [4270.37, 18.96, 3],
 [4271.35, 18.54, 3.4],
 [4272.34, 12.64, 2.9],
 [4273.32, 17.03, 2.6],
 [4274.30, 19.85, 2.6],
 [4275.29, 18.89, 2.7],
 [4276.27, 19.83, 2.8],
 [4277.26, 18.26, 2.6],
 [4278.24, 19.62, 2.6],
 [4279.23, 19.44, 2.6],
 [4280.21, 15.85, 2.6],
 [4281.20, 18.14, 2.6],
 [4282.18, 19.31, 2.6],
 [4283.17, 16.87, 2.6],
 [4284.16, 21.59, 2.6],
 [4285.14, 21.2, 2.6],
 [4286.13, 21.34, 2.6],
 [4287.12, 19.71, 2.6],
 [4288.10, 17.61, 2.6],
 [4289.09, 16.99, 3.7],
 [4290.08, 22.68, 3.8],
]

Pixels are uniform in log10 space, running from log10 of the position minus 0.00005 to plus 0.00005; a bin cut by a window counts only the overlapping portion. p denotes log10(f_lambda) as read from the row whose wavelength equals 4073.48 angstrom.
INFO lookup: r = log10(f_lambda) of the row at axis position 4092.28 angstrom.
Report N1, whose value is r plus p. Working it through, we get 2.38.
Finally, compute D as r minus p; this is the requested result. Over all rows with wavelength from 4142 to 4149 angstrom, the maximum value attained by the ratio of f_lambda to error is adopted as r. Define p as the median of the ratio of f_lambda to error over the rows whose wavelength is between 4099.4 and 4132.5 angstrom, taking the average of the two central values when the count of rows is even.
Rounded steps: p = 5.8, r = 7.8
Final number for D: 1.9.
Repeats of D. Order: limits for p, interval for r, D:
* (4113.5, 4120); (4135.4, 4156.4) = 4.2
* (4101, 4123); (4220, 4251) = 4.0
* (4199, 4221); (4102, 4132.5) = 0.7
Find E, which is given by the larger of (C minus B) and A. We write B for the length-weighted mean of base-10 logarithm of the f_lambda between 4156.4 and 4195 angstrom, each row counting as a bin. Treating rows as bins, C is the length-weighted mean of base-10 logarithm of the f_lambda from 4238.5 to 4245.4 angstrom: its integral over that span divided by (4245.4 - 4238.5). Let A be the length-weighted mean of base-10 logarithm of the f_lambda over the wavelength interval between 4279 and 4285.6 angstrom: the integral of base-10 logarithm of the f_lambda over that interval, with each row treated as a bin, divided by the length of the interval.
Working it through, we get 1.27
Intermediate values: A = 1.27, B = 1.28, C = 1.32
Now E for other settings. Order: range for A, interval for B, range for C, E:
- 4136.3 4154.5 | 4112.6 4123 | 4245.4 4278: 1.28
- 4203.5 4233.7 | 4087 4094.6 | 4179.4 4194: 1.28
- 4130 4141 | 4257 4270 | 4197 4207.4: 1.31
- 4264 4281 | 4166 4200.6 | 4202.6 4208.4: 1.29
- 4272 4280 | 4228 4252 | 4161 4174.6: 1.26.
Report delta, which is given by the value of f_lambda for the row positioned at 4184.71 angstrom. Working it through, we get 16.25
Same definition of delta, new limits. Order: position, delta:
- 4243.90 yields 23.48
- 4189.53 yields 21.21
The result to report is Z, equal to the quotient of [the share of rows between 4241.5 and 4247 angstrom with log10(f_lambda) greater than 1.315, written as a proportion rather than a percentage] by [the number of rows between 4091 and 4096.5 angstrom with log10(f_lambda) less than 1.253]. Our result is 0.33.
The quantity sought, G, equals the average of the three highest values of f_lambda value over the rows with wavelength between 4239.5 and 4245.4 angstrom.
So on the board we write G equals 22.5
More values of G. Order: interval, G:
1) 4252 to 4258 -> 21.7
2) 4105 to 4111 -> 17.7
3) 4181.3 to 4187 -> 20.9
